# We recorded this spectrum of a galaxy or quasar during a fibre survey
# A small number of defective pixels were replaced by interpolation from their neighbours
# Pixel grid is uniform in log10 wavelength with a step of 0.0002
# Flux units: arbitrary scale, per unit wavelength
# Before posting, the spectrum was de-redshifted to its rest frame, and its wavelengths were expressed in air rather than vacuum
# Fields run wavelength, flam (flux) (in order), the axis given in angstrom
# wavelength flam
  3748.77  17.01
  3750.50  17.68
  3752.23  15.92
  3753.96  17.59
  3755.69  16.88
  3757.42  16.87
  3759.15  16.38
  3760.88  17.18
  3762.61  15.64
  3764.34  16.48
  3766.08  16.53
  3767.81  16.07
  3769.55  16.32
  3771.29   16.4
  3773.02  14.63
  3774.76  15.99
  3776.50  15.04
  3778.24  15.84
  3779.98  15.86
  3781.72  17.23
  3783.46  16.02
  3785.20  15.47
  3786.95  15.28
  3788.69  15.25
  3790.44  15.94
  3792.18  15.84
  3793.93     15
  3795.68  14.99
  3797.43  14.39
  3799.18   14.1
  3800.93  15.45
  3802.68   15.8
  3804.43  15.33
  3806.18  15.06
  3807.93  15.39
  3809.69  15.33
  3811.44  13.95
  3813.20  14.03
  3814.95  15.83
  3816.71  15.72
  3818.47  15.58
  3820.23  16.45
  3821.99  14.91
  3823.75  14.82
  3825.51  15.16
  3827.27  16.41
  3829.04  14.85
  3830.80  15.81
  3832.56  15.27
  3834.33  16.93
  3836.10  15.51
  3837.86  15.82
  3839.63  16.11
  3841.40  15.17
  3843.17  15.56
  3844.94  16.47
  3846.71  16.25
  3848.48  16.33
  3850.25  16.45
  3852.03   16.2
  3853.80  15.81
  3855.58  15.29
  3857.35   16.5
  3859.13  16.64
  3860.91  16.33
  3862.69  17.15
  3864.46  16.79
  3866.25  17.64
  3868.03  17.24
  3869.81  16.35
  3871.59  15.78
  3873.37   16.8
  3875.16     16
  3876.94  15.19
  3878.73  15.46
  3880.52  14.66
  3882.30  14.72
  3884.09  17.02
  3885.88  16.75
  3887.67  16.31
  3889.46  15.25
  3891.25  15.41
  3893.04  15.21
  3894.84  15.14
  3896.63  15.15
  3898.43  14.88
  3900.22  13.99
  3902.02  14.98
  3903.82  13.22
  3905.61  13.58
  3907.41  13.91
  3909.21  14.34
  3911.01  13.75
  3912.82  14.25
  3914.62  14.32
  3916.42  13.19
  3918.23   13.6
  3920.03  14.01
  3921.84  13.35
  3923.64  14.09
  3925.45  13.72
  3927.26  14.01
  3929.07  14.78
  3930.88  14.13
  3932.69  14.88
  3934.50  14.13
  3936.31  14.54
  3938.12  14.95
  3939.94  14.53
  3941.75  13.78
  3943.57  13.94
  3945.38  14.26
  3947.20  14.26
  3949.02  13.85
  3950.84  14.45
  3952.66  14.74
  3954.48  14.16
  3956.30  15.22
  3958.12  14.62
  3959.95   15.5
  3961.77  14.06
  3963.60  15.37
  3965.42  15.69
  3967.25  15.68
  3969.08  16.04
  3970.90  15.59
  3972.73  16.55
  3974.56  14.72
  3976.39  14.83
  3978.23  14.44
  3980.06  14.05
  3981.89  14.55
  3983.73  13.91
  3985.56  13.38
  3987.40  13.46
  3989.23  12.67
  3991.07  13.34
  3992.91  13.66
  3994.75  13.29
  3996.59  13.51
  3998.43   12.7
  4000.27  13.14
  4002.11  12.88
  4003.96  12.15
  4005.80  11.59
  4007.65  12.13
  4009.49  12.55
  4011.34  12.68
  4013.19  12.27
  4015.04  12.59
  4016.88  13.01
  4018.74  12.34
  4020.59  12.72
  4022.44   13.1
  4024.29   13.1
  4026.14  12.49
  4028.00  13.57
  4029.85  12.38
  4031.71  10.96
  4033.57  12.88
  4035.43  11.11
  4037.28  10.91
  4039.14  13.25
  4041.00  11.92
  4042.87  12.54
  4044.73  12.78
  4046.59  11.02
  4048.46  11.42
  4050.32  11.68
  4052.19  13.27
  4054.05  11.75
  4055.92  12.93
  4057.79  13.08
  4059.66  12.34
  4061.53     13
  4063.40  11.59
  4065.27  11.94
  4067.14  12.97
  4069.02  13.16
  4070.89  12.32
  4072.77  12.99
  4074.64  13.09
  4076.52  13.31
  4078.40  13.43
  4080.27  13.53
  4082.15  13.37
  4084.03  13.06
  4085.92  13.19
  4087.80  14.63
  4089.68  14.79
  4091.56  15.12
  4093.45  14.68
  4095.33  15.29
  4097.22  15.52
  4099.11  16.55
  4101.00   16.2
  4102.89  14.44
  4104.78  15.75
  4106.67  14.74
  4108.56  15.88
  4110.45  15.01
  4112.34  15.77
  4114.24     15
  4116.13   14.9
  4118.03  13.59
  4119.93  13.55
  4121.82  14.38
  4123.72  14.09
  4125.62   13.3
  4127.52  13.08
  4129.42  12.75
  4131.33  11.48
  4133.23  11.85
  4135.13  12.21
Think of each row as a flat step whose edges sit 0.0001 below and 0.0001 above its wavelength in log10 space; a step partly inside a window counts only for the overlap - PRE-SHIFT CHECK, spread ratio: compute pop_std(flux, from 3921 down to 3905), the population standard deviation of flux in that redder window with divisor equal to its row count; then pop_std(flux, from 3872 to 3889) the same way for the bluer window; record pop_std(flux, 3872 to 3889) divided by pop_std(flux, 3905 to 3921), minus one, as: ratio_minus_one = 1.3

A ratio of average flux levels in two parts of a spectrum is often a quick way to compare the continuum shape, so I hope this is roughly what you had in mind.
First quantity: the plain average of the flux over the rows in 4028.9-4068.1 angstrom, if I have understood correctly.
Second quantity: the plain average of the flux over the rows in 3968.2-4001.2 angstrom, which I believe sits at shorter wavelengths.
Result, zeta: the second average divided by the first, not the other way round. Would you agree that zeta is 1.16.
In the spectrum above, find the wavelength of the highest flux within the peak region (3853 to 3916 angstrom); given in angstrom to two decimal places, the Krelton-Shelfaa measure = 3866.25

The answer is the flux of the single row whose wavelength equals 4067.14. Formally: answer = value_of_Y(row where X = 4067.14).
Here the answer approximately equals 12.97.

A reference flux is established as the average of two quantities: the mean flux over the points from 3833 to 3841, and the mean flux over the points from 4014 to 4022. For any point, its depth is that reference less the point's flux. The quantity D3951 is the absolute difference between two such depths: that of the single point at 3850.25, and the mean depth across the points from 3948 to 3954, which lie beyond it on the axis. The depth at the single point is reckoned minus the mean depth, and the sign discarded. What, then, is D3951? 2.1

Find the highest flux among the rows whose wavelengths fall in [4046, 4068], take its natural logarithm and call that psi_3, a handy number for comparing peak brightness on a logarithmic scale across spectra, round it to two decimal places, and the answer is 2.59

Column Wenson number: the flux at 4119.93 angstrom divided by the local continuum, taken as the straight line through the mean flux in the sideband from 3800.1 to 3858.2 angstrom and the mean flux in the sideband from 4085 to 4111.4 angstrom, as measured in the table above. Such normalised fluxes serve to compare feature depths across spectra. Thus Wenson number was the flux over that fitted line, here 0.90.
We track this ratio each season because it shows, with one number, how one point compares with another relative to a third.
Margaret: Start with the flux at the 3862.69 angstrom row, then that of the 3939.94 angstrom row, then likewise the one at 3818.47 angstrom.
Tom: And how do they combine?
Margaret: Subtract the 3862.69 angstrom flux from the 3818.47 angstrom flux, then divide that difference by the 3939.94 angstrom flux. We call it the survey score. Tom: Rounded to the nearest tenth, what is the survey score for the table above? -0.1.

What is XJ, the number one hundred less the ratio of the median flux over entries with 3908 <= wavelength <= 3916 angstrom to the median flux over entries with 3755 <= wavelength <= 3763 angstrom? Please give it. 99.2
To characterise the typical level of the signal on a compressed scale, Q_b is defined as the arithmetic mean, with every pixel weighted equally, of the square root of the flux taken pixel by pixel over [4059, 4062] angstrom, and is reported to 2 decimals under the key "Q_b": 3.56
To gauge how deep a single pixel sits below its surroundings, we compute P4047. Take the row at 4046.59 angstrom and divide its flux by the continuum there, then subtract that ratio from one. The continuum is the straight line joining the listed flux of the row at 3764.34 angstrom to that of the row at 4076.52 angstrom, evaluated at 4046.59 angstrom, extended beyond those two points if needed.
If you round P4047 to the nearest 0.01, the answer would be 0.19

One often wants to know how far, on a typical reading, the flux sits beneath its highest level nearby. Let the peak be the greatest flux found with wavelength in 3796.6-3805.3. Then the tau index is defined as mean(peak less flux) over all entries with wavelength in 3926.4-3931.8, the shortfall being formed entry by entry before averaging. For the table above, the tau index 1.5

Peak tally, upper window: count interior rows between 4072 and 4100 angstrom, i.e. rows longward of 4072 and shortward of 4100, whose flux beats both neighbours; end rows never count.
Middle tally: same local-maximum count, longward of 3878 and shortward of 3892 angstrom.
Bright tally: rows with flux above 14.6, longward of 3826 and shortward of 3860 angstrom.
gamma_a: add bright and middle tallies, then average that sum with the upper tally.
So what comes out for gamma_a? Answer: 11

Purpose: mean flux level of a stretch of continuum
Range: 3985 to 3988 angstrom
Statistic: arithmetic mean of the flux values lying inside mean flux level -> 13.4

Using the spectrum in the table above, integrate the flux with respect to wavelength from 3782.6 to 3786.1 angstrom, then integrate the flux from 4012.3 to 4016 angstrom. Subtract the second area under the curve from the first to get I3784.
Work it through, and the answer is 9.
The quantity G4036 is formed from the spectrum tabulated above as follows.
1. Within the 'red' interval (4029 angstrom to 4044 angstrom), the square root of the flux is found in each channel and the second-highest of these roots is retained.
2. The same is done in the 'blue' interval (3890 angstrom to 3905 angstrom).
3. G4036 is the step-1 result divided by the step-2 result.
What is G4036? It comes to 0.92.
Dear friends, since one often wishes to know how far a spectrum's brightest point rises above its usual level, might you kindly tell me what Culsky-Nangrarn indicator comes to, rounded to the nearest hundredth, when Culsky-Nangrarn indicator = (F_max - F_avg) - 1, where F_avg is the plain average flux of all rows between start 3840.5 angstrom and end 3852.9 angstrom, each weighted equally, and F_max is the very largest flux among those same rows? -0.59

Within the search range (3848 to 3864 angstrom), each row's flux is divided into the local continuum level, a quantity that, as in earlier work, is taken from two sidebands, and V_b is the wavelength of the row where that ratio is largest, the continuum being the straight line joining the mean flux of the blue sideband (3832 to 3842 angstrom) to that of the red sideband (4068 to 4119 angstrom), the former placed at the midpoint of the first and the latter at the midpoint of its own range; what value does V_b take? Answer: 3855.58 angstrom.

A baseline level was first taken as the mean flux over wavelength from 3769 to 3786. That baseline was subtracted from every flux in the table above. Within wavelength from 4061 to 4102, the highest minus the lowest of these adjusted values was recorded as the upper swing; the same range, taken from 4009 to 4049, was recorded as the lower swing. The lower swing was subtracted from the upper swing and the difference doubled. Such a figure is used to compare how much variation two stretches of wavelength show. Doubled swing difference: 4.6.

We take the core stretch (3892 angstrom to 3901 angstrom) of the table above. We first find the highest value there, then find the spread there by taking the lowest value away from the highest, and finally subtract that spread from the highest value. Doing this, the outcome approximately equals 14.0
